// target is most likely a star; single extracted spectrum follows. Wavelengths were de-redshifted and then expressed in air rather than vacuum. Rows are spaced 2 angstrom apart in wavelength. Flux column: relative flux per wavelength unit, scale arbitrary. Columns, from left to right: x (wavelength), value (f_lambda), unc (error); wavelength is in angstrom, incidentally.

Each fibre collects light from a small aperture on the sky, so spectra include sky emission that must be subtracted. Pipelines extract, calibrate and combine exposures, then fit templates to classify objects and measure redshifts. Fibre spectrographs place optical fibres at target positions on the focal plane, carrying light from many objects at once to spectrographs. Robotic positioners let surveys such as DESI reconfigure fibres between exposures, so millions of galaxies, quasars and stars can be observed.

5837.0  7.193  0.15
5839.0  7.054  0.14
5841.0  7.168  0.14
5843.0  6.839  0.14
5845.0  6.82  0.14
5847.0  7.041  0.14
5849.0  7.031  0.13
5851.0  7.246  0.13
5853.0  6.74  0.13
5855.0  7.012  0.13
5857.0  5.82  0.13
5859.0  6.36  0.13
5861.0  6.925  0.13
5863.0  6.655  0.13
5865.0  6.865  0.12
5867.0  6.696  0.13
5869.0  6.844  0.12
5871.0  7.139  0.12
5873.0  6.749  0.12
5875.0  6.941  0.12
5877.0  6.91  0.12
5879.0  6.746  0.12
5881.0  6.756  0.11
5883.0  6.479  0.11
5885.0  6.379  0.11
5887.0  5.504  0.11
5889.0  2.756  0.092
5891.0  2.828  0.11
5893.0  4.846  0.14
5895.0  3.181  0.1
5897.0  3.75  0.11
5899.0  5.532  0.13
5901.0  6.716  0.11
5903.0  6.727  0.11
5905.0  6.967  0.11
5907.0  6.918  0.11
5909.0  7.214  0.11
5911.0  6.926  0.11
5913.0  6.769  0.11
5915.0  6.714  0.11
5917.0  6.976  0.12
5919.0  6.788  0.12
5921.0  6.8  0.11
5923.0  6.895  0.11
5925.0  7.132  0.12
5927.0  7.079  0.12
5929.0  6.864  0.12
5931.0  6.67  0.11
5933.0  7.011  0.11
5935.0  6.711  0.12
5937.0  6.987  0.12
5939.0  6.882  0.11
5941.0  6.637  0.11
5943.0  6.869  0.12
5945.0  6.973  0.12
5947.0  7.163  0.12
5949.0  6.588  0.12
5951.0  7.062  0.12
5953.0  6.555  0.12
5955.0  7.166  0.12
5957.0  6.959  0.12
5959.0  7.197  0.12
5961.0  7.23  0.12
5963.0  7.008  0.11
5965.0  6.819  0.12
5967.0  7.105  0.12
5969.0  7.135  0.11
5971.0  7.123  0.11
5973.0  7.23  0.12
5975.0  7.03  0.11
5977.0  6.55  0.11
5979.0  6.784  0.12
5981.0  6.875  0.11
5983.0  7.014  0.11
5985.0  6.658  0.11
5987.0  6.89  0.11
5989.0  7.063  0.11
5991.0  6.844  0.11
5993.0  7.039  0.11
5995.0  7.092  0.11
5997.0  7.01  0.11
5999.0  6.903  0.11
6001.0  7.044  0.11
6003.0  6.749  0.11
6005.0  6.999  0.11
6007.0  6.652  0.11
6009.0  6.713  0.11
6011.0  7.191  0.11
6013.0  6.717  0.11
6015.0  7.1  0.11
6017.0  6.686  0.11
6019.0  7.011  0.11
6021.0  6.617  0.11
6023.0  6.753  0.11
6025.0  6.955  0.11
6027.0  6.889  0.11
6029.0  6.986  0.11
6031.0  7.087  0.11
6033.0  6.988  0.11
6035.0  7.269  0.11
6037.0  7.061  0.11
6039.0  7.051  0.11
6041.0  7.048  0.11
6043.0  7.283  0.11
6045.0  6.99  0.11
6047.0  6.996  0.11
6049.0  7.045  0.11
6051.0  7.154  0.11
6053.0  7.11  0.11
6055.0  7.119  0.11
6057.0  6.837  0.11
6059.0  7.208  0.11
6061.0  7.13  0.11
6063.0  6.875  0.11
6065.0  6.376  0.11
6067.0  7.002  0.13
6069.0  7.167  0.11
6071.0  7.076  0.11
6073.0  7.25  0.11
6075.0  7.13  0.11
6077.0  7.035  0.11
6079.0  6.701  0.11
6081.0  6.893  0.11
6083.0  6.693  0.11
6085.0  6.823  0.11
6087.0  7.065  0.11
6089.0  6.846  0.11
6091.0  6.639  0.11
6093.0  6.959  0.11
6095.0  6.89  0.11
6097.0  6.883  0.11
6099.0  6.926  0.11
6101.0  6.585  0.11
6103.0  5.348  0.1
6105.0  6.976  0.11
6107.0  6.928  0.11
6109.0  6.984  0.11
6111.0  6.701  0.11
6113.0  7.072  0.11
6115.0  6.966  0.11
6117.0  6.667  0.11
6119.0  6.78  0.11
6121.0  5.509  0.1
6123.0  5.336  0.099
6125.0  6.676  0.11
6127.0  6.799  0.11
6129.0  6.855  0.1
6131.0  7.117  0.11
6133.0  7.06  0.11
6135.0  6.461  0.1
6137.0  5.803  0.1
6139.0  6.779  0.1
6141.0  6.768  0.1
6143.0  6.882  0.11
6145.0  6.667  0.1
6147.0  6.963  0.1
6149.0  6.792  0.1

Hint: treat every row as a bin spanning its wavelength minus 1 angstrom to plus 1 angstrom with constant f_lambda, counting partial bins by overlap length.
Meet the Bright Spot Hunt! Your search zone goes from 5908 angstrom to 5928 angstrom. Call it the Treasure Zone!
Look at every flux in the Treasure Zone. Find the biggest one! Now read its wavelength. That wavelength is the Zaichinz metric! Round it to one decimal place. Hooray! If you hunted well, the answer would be 5909.0 angstrom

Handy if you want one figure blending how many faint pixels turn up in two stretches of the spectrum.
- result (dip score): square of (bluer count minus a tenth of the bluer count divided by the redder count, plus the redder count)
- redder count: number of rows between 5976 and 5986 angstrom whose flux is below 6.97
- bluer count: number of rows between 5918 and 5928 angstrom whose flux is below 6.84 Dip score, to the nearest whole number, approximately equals 35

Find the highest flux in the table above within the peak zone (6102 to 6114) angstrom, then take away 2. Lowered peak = 5.07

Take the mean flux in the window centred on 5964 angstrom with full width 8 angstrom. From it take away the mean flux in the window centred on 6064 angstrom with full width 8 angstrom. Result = 0.19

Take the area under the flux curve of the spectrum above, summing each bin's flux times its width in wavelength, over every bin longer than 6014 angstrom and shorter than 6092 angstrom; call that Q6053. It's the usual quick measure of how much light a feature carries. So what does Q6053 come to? 544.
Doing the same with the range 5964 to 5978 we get 98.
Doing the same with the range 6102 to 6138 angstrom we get 236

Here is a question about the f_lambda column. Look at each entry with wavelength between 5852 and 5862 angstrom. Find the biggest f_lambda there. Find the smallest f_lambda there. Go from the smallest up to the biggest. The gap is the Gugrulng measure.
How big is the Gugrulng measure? 1.2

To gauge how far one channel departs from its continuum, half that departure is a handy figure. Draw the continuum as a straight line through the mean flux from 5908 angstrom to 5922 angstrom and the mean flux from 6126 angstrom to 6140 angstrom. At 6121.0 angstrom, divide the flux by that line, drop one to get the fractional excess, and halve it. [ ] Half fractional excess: -0.089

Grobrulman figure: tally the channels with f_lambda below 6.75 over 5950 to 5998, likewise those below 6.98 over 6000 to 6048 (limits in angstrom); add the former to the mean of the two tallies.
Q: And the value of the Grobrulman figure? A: 9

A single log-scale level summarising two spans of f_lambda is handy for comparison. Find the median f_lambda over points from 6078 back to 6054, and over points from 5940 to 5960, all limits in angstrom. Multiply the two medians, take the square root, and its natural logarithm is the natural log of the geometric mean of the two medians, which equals 1.95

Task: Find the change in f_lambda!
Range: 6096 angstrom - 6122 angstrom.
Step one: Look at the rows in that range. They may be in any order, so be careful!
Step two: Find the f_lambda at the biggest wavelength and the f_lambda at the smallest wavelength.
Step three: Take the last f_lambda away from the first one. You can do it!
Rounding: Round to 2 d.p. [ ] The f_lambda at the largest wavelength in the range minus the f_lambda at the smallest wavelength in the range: -1.37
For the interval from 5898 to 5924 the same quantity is 1.36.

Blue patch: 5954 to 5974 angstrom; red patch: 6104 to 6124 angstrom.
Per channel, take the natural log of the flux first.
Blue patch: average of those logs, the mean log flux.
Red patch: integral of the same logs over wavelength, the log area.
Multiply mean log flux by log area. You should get 73.7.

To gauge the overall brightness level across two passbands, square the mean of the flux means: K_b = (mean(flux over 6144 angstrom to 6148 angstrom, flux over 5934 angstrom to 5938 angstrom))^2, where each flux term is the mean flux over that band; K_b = 46.7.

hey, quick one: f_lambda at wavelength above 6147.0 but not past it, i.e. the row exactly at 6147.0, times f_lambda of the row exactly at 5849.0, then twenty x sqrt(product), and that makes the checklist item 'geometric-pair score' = 140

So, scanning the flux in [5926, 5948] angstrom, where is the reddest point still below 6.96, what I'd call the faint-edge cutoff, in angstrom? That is 5943.0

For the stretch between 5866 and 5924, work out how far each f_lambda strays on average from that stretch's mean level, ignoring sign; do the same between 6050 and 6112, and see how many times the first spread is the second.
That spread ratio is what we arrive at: 4.8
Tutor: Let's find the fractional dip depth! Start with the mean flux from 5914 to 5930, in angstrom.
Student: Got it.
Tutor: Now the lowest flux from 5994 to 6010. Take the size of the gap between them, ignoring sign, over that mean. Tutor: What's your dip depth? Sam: 0.037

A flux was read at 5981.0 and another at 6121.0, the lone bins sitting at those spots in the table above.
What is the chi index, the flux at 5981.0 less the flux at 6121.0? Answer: 1.4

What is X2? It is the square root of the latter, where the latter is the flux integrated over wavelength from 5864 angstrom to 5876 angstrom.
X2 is 9.1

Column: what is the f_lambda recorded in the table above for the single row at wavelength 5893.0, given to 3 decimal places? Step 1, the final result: 4.846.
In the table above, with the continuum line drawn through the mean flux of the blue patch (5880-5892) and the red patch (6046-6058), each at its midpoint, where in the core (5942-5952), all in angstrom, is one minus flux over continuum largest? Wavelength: 5949.0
